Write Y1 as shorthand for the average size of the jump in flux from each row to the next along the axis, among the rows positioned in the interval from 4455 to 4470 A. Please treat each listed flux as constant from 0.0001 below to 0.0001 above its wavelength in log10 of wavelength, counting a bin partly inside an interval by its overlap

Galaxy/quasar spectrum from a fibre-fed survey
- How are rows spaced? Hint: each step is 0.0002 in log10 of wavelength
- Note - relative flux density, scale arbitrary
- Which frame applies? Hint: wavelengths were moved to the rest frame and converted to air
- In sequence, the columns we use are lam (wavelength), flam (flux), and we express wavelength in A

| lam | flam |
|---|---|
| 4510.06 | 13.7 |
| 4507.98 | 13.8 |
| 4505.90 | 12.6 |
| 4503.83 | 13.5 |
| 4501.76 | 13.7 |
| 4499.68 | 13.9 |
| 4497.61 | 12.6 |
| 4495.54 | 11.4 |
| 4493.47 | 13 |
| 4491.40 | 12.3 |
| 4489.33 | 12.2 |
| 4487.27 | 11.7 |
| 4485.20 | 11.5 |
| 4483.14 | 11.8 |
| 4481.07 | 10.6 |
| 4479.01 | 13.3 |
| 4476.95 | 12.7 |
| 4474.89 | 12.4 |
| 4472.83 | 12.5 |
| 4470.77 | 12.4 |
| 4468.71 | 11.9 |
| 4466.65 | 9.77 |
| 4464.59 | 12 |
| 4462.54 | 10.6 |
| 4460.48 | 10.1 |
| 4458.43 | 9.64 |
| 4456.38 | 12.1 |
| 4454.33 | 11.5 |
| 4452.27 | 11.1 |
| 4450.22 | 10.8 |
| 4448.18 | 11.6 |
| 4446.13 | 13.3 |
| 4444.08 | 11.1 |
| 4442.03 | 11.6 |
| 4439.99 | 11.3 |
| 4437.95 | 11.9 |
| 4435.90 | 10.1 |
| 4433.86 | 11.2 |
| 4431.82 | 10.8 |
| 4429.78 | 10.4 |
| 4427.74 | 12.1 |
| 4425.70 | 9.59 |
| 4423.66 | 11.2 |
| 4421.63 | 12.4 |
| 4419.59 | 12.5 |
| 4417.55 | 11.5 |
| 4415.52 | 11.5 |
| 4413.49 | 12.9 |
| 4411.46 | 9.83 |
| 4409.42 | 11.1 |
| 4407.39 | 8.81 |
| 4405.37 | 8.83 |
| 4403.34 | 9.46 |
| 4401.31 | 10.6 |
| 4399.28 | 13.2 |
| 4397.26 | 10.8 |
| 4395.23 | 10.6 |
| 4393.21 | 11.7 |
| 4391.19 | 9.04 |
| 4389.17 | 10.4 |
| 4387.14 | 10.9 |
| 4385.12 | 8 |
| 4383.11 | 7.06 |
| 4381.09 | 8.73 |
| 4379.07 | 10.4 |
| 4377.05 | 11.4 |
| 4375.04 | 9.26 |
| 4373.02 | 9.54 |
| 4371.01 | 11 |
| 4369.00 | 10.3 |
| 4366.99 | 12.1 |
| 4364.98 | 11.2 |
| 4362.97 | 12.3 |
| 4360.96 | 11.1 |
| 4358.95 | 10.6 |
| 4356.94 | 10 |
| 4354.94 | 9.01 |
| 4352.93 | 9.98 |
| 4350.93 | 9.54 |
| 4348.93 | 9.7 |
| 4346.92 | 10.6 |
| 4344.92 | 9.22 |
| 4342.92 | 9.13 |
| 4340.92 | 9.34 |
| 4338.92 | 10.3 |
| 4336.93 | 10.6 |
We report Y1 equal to 1.5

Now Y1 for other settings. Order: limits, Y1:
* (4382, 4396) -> 1.6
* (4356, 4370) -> 1.0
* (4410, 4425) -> 1.1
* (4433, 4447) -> 1.1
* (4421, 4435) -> 1.3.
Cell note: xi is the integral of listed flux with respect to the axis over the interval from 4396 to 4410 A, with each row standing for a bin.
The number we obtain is 145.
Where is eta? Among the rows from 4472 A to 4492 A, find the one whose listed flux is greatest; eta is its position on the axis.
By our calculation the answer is 4479.01 A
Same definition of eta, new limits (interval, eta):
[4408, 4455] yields 4446.13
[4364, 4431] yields 4399.28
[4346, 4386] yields 4362.97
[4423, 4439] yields 4427.74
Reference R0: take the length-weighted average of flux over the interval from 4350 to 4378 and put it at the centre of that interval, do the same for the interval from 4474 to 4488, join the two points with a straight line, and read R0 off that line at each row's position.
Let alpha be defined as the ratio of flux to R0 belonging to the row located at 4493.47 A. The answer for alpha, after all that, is 1.07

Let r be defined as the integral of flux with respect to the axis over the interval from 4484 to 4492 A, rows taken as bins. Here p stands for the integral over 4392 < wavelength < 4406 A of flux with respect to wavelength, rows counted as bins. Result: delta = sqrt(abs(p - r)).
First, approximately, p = 151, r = 95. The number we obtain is 7.4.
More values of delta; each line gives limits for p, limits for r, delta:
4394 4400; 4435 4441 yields 1.4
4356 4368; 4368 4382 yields 2.6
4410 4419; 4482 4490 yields 3.0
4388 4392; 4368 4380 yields 9.2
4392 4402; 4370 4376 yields 7.3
